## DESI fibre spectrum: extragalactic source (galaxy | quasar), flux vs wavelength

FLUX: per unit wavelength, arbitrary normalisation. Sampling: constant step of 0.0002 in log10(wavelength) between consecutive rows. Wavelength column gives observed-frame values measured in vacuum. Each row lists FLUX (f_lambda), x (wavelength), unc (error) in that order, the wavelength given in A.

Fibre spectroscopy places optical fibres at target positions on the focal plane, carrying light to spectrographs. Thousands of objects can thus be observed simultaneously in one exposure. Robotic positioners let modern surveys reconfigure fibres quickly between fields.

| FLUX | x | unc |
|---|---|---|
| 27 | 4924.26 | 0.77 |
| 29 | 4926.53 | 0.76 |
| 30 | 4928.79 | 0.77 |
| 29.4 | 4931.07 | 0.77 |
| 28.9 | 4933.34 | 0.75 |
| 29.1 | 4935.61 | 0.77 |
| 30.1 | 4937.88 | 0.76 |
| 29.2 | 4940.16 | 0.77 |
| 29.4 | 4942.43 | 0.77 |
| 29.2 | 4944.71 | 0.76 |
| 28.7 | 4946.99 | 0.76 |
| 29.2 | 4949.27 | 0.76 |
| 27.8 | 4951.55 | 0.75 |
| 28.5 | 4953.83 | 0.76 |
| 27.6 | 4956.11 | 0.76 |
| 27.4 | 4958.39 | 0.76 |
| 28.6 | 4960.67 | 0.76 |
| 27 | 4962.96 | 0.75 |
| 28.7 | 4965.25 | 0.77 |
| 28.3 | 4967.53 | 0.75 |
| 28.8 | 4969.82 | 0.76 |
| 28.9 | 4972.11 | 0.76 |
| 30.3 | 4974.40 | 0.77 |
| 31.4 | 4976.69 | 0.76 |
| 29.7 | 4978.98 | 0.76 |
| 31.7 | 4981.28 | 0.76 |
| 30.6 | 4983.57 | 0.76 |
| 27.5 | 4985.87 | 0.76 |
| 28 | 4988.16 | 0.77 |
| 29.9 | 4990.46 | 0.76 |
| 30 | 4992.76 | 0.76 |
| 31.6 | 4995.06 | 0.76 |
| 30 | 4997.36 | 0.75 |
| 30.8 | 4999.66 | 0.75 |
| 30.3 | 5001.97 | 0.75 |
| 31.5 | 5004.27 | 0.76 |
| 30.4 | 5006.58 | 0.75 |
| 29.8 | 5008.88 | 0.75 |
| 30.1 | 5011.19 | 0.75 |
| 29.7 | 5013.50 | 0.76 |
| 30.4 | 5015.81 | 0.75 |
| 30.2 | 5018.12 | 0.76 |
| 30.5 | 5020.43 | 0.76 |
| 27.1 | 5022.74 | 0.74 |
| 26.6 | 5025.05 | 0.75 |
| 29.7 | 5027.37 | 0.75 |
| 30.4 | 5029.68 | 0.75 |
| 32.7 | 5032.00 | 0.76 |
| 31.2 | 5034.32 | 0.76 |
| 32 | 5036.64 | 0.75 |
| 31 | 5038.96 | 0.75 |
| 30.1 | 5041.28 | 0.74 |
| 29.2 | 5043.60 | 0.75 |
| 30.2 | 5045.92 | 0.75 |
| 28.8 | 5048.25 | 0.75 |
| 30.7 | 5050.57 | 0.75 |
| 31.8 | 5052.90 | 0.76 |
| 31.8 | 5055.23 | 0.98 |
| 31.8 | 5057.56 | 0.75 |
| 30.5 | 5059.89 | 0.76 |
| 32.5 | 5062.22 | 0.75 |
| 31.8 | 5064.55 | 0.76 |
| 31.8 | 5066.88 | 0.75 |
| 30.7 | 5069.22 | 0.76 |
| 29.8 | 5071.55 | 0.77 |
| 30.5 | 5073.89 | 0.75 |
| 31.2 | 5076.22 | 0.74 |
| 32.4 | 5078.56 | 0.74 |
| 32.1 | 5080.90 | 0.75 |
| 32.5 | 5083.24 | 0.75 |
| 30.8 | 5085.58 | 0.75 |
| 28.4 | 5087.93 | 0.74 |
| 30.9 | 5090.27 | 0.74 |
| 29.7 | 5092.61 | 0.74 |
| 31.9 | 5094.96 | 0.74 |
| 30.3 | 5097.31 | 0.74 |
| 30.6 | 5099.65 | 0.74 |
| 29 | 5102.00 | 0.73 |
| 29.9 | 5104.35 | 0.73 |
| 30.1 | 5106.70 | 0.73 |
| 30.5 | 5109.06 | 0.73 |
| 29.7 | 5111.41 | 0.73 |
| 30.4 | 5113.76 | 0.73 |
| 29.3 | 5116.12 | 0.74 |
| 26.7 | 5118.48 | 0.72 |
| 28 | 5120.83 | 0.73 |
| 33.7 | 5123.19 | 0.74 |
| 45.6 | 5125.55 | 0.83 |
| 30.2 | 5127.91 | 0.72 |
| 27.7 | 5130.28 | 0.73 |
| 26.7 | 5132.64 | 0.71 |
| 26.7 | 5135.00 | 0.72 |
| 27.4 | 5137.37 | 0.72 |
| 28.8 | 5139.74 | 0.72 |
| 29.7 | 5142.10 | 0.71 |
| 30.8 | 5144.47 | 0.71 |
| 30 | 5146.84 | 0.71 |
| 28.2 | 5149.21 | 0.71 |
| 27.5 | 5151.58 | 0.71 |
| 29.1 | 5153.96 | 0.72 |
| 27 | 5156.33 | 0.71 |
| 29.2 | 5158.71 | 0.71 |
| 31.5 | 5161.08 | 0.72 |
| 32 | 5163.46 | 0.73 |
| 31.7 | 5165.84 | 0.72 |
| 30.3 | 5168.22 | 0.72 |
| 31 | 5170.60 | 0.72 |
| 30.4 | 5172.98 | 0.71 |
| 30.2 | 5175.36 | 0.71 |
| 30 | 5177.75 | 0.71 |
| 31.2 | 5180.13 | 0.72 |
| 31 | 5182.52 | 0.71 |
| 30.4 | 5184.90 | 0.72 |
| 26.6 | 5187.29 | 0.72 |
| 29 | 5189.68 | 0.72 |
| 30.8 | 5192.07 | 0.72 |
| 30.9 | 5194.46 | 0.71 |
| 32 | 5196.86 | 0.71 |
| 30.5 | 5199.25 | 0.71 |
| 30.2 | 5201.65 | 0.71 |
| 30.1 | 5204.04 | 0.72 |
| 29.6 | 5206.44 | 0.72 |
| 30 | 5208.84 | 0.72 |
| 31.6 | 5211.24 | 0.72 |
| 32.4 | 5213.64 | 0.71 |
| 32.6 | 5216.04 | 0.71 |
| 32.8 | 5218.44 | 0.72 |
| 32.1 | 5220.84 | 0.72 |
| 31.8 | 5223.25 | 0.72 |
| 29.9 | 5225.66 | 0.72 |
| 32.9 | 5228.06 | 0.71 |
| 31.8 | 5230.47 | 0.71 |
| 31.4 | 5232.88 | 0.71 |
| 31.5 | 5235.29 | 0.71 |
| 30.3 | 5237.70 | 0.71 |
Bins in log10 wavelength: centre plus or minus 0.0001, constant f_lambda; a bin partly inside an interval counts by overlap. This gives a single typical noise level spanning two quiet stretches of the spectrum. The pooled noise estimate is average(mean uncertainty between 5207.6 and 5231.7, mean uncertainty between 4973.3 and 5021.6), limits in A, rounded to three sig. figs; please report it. 0.737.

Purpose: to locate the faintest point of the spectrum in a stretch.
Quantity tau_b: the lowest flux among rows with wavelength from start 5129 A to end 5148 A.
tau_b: 26.7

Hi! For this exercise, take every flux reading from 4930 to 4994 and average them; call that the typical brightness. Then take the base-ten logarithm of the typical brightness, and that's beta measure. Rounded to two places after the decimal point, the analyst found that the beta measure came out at 1.46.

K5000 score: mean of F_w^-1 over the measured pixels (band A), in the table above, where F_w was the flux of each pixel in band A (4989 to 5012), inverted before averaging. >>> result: 0.0329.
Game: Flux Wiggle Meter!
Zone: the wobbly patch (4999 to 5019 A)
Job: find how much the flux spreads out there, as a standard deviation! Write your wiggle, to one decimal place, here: 0.5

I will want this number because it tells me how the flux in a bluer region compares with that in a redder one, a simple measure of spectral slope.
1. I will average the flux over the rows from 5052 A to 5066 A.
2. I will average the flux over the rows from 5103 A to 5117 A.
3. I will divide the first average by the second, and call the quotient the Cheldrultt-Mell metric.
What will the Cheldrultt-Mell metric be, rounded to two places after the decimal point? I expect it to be 1.06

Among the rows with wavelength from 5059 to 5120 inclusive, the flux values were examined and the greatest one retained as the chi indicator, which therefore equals 32.5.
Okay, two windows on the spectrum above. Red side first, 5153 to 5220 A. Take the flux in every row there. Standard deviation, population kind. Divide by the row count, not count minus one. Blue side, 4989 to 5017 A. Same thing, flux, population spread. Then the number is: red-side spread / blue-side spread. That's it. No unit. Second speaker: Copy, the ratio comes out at 2.4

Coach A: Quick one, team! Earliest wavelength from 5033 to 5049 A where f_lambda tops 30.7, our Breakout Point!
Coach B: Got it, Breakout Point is 5034.32 A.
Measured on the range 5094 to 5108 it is 5094.96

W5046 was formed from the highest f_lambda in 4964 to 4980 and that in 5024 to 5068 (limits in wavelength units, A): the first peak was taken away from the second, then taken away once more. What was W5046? -30.1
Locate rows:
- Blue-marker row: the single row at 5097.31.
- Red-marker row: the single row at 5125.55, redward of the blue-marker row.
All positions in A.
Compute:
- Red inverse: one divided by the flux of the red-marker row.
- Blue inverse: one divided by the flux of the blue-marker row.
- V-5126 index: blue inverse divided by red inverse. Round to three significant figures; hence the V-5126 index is 1.50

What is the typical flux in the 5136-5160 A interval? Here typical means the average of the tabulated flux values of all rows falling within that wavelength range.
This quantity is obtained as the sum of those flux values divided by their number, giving 28.8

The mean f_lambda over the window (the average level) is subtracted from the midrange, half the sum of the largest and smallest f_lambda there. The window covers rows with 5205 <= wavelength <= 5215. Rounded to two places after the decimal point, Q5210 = 0.10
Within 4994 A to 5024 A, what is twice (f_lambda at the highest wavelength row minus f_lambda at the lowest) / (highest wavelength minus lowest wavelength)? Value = -0.33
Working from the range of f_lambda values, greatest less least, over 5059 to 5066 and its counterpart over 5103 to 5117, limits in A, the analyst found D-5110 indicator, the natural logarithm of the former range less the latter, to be -0.22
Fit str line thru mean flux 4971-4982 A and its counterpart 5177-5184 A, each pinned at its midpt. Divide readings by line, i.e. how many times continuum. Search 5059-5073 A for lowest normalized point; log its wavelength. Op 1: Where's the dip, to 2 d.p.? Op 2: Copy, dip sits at 5071.55 A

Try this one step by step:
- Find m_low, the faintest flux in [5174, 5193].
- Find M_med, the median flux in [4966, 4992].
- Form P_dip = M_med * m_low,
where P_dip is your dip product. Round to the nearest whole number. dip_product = 790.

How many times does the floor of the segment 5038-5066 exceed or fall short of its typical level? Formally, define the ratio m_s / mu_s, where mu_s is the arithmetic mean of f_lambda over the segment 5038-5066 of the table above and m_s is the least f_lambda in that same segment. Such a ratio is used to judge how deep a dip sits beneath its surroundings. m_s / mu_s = 0.93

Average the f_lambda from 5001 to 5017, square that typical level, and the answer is 919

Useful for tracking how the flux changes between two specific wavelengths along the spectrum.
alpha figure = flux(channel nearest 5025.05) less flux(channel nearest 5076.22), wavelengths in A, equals -4.6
